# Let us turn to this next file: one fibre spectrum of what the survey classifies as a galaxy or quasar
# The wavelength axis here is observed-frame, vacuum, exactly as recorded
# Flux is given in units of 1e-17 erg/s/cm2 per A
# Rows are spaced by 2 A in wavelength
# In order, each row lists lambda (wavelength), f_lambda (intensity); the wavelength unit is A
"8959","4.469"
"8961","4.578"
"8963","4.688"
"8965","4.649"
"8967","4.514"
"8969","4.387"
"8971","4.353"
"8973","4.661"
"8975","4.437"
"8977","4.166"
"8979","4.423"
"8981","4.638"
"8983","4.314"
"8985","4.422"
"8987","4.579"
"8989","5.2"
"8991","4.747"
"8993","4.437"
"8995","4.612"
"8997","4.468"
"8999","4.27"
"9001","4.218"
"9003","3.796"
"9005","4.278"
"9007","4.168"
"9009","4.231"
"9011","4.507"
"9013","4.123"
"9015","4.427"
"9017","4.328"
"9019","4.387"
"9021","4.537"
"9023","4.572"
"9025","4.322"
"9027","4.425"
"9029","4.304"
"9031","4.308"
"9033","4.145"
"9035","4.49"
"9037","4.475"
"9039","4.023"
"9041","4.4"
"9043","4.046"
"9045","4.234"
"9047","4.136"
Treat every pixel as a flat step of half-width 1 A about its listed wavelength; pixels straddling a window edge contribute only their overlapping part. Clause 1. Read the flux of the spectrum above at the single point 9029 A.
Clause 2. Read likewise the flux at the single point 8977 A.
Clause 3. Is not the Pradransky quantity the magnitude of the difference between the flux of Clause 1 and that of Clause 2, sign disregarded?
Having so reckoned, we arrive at 0.14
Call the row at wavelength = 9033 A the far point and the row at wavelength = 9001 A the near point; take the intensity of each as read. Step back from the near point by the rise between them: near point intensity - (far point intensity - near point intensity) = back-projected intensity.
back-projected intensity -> 4.3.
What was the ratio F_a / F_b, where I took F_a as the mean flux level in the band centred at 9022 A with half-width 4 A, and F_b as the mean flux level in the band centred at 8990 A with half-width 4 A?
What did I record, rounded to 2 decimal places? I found 0.94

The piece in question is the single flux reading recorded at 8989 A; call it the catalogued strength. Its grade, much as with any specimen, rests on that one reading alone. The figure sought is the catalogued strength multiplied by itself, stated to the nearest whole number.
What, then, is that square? 27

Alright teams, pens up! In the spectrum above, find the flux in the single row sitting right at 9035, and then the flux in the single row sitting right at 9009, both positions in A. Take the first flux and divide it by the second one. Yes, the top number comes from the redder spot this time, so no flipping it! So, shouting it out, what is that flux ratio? 1.06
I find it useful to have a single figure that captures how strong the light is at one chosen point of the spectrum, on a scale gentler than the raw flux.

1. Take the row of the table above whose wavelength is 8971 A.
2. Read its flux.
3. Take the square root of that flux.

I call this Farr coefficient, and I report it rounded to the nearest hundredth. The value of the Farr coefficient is 2.09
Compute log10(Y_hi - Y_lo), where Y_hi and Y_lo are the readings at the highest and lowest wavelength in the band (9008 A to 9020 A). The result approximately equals -0.81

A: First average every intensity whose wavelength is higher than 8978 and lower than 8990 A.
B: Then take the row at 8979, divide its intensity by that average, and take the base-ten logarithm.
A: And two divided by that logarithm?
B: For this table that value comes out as -120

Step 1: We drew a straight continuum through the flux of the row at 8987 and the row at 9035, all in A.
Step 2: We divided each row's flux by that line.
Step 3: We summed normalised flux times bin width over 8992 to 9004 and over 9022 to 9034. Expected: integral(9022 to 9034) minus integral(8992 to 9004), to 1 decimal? 0.3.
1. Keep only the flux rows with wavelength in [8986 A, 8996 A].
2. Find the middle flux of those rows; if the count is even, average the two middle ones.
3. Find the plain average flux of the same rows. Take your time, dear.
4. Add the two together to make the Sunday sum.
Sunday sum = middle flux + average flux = 9.33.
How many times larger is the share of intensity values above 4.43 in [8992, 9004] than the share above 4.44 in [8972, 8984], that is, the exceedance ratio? 1.5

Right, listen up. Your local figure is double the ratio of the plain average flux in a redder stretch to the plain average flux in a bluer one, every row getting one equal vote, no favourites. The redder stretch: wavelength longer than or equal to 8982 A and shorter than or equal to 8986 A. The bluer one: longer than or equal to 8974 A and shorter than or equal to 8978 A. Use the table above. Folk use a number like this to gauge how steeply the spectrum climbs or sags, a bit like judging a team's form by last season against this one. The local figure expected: 2.03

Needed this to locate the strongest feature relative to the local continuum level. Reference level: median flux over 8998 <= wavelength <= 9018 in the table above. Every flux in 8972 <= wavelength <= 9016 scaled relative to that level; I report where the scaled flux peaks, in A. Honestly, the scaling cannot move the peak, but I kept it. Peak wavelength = 8989 A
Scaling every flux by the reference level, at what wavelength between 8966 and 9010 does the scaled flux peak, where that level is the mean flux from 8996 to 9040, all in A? 8989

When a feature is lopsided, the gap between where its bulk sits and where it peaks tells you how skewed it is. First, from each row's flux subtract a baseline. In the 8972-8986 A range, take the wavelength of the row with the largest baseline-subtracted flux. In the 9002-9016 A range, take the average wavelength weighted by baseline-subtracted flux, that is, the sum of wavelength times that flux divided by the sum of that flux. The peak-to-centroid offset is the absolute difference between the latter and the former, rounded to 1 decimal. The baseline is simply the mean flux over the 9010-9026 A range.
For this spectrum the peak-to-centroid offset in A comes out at 33.0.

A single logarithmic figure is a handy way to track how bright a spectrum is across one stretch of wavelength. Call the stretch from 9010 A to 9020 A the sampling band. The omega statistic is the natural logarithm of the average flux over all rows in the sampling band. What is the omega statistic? 1.47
